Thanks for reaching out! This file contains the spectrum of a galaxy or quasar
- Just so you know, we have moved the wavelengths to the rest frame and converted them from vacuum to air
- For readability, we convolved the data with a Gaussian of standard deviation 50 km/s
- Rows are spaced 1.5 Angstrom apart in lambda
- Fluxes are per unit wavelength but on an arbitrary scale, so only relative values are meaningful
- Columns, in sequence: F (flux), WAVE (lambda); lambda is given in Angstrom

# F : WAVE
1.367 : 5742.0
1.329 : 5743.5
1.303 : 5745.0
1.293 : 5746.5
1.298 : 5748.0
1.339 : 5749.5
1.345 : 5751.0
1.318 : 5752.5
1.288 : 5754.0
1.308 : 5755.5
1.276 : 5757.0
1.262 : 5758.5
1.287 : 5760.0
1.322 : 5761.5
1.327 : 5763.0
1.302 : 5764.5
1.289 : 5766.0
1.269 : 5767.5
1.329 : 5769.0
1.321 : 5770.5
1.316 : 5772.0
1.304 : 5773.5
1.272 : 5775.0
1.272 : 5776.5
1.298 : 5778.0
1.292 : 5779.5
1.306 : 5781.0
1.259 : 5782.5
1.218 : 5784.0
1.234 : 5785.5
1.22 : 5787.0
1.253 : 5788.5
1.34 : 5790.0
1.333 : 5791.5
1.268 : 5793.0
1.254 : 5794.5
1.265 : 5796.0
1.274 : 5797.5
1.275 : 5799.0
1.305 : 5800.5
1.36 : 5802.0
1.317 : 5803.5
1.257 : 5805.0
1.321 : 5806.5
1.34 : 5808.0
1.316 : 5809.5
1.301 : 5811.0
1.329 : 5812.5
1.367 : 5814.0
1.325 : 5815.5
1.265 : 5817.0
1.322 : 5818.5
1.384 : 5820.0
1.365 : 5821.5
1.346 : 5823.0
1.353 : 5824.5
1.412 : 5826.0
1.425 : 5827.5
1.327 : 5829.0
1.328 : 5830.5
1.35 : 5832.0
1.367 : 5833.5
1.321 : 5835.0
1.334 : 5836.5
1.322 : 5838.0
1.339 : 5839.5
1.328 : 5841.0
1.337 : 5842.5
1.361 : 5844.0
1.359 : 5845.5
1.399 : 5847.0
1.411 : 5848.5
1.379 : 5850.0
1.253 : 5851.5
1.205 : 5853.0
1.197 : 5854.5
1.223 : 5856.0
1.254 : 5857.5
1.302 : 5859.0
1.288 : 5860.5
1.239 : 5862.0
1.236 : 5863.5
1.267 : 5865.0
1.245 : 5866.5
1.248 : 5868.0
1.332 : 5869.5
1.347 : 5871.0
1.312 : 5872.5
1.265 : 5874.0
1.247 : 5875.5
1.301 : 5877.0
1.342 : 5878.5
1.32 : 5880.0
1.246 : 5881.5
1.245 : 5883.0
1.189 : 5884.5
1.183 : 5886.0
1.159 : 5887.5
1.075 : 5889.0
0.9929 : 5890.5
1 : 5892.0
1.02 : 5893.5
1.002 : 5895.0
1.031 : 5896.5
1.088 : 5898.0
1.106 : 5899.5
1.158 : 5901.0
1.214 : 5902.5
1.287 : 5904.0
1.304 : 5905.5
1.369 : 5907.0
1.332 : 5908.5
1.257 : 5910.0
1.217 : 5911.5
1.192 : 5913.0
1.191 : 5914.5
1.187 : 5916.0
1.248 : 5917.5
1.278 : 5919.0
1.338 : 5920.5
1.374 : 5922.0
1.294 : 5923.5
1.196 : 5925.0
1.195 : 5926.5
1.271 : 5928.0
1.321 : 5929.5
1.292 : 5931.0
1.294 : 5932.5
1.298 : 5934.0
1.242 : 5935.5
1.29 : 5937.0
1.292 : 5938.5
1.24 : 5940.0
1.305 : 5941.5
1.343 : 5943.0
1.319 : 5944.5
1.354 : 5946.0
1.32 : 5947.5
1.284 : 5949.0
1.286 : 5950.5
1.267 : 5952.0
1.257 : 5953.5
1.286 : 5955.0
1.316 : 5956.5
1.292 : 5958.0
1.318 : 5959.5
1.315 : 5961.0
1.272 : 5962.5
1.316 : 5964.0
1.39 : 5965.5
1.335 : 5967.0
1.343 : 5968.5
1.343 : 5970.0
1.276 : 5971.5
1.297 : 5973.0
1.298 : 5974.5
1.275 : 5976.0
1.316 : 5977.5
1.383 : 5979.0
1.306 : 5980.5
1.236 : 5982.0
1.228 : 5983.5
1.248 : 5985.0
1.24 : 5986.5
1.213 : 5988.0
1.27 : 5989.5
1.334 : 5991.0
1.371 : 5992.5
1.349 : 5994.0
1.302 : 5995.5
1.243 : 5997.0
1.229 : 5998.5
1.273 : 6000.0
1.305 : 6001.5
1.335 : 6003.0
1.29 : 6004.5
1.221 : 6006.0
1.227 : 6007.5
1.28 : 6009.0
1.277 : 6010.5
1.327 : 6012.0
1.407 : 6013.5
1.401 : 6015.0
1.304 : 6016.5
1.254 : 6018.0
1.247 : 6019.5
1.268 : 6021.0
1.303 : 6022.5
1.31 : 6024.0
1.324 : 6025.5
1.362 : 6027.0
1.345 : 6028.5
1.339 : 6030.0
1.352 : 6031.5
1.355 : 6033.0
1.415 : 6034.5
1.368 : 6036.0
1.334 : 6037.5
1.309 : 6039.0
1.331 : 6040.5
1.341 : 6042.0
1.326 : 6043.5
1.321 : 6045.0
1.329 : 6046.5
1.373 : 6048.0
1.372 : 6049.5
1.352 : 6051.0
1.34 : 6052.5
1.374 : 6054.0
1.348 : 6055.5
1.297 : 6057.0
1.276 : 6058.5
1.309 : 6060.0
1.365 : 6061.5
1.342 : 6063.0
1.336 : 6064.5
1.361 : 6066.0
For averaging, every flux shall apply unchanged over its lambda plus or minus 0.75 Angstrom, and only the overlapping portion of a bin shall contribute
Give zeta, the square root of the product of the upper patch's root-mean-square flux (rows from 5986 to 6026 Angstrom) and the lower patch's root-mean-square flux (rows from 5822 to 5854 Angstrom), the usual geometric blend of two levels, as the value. 1.32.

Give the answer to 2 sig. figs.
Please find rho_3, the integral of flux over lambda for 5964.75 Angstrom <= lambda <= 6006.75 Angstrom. 54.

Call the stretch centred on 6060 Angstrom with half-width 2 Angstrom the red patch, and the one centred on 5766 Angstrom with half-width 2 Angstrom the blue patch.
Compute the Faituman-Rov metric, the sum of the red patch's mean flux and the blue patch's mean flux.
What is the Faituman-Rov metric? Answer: 2.60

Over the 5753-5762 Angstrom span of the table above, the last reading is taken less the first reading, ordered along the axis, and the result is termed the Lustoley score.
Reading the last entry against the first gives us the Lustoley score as 0.034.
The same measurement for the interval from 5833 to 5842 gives -0.039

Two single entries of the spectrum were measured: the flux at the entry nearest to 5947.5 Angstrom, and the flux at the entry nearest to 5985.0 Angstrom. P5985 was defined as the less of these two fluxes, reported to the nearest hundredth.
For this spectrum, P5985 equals 1.25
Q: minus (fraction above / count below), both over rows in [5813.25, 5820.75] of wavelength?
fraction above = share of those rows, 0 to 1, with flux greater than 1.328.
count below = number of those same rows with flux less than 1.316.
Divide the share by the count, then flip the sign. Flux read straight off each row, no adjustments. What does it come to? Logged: -0.400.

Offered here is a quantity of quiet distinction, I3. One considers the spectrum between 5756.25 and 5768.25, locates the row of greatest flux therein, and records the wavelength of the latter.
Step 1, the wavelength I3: 5763.0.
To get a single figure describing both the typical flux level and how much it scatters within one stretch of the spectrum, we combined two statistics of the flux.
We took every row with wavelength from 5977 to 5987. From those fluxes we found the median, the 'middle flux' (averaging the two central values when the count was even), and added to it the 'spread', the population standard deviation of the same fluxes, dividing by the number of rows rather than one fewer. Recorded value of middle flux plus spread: 1.30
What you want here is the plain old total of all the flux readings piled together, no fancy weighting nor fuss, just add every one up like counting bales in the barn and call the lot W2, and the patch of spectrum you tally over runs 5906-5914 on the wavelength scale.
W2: 6.37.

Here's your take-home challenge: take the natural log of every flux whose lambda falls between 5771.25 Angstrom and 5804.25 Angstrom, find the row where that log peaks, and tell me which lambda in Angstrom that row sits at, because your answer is 5802.0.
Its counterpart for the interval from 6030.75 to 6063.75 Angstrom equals 6034.5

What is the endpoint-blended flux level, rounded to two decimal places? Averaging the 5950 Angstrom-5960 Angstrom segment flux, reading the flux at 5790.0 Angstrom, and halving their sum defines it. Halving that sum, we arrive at 1.31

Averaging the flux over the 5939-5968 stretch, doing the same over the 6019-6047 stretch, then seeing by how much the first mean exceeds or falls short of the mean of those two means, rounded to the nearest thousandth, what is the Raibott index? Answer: -0.012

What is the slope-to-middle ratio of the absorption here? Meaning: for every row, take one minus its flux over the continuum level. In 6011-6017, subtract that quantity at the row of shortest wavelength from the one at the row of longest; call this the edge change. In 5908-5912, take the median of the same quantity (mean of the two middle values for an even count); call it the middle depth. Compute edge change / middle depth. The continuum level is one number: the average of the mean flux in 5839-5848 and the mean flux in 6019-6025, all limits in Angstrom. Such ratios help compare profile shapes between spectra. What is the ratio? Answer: 0.4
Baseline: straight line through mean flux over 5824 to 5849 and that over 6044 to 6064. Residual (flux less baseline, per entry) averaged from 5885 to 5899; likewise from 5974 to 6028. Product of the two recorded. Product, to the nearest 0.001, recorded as 0.014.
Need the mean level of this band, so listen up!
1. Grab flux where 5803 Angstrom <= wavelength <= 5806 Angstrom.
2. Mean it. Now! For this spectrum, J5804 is 1.29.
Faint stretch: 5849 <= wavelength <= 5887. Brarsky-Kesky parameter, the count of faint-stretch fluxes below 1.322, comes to 21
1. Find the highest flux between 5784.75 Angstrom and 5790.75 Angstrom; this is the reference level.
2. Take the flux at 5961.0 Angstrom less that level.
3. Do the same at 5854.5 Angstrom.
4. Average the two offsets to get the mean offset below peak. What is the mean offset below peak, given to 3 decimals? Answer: -0.084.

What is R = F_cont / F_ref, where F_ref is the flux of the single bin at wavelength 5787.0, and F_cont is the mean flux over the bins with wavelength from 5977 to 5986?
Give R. 1.05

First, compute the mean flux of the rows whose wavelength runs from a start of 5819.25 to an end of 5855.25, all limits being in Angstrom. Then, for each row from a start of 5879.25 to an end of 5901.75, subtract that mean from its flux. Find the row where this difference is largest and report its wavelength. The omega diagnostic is 5880.0 Angstrom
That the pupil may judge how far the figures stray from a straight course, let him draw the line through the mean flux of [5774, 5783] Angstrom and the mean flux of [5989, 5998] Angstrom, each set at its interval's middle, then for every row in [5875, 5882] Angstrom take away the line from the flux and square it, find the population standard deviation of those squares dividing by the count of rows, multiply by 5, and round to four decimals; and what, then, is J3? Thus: 0.0052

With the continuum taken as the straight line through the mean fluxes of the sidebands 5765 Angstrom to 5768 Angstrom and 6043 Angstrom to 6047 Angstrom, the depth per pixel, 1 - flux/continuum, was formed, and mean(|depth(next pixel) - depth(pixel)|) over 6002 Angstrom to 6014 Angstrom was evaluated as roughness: 0.0331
